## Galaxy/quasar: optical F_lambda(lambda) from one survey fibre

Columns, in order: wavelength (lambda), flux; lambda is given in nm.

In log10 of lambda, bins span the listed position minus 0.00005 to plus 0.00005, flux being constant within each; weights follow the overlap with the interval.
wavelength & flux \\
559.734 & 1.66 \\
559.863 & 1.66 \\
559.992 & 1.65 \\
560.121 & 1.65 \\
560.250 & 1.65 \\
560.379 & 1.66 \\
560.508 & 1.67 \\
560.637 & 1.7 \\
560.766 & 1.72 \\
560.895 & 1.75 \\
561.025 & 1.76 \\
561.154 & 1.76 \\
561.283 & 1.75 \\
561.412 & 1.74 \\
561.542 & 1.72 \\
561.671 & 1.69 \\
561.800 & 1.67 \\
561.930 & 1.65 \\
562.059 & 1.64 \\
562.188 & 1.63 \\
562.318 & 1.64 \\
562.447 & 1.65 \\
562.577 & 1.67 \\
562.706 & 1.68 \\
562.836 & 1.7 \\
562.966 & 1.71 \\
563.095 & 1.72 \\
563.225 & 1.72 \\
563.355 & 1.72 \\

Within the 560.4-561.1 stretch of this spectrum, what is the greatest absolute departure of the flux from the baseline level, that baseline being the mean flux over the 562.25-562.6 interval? 0.11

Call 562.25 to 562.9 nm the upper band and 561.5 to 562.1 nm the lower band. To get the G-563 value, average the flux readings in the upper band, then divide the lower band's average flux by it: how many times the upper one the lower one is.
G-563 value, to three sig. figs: 1.00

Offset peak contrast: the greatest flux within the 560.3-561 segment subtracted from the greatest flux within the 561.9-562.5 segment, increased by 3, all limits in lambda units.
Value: 2.90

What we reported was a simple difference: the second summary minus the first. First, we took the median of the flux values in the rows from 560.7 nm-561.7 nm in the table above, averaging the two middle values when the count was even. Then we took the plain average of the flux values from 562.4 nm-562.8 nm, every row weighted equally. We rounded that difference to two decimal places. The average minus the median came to -0.08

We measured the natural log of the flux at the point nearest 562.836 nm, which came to 0.531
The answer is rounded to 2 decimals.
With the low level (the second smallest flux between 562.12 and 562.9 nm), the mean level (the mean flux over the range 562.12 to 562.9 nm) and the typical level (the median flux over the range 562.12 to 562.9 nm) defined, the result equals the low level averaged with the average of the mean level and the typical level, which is 1.65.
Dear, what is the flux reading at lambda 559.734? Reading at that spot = 1.66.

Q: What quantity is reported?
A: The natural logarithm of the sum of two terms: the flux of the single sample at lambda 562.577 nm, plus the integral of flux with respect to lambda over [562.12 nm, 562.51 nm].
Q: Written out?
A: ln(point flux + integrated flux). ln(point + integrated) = 0.84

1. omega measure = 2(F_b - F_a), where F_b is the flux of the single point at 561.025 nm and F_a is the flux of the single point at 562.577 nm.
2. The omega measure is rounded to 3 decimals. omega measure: 0.180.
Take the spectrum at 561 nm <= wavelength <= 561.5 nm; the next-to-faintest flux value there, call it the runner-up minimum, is 1.75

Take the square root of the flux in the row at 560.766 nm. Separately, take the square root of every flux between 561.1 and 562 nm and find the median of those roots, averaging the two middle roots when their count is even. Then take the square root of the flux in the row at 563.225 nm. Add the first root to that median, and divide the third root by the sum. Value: 0.500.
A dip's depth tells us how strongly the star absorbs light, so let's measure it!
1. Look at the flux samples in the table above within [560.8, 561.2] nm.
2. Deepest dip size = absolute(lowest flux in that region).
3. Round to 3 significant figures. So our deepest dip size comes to 1.75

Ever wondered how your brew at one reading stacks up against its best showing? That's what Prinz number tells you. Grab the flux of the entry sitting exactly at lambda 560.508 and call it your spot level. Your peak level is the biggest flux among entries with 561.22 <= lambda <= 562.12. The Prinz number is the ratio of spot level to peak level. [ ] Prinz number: 0.954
